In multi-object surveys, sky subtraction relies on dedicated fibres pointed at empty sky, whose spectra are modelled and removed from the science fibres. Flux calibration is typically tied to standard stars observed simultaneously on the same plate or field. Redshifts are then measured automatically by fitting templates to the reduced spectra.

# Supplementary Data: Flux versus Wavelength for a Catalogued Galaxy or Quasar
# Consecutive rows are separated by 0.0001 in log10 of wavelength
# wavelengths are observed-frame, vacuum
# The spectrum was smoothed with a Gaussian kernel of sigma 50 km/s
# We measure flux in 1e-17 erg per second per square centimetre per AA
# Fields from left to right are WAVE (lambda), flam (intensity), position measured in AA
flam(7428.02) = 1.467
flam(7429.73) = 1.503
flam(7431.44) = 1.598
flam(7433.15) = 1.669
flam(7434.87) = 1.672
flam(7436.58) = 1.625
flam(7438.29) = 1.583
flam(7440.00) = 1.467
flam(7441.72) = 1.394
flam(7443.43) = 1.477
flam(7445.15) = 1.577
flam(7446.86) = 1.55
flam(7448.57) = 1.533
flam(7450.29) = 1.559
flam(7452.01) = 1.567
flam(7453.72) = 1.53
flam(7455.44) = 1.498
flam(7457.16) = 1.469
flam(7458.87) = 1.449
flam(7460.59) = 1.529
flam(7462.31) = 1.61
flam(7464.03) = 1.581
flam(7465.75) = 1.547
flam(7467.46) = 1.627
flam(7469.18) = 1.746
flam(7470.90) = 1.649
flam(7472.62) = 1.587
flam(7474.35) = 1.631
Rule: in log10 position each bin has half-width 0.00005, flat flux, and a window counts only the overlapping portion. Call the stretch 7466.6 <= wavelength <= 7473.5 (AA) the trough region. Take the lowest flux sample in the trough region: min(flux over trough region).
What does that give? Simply 1.587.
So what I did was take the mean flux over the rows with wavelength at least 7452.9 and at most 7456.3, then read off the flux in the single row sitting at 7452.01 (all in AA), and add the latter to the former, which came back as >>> 3.08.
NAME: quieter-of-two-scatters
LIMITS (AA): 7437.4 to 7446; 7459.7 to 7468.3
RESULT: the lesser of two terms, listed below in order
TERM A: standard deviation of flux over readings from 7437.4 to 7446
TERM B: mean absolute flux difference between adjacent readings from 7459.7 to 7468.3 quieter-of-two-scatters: 0.056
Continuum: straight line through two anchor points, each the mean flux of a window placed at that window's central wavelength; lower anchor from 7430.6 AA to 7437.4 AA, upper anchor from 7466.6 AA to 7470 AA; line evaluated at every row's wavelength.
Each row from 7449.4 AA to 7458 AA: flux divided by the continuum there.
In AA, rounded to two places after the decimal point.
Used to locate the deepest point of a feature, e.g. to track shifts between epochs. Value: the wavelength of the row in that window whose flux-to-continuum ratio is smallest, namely 7457.16 AA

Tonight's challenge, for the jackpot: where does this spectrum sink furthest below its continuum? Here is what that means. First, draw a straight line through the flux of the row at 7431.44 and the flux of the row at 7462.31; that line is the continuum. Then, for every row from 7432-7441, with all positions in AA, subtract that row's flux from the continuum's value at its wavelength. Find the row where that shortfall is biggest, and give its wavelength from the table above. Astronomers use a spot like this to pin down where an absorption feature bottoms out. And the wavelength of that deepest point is 7440.00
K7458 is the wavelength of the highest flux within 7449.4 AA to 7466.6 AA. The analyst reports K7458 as 7462.31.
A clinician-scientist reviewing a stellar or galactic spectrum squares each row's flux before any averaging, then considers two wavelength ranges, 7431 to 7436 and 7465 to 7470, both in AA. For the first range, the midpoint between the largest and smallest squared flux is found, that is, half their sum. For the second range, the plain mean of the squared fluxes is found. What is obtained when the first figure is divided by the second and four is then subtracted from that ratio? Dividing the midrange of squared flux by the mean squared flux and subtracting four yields -3.01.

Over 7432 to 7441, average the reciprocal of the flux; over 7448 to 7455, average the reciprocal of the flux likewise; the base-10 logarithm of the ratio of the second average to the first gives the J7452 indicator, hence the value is 0.014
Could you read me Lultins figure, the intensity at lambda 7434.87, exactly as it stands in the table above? 1.672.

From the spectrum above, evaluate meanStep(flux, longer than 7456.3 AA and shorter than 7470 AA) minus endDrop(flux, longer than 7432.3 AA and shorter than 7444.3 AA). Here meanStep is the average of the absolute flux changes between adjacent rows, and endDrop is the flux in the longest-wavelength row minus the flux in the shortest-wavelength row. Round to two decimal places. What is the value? 0.26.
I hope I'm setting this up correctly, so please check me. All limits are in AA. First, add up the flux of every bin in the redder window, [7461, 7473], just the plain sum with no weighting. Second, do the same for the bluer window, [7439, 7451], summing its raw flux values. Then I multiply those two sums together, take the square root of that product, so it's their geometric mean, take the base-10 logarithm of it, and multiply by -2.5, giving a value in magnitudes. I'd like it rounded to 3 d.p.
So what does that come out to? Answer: -2.598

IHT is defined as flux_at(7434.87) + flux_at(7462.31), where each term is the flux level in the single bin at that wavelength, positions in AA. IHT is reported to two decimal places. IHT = 3.28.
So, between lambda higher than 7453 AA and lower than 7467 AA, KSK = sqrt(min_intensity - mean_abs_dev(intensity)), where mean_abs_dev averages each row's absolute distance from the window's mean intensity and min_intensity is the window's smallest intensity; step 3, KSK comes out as 1.19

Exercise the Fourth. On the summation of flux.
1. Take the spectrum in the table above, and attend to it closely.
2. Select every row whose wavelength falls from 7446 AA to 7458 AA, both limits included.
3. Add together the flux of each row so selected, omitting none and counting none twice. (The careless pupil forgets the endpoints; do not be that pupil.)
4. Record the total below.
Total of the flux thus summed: 11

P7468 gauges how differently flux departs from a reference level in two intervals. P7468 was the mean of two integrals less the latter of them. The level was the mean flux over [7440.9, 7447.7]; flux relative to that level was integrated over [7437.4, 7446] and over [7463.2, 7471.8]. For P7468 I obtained -0.56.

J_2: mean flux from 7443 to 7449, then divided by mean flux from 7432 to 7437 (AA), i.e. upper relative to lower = 0.93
